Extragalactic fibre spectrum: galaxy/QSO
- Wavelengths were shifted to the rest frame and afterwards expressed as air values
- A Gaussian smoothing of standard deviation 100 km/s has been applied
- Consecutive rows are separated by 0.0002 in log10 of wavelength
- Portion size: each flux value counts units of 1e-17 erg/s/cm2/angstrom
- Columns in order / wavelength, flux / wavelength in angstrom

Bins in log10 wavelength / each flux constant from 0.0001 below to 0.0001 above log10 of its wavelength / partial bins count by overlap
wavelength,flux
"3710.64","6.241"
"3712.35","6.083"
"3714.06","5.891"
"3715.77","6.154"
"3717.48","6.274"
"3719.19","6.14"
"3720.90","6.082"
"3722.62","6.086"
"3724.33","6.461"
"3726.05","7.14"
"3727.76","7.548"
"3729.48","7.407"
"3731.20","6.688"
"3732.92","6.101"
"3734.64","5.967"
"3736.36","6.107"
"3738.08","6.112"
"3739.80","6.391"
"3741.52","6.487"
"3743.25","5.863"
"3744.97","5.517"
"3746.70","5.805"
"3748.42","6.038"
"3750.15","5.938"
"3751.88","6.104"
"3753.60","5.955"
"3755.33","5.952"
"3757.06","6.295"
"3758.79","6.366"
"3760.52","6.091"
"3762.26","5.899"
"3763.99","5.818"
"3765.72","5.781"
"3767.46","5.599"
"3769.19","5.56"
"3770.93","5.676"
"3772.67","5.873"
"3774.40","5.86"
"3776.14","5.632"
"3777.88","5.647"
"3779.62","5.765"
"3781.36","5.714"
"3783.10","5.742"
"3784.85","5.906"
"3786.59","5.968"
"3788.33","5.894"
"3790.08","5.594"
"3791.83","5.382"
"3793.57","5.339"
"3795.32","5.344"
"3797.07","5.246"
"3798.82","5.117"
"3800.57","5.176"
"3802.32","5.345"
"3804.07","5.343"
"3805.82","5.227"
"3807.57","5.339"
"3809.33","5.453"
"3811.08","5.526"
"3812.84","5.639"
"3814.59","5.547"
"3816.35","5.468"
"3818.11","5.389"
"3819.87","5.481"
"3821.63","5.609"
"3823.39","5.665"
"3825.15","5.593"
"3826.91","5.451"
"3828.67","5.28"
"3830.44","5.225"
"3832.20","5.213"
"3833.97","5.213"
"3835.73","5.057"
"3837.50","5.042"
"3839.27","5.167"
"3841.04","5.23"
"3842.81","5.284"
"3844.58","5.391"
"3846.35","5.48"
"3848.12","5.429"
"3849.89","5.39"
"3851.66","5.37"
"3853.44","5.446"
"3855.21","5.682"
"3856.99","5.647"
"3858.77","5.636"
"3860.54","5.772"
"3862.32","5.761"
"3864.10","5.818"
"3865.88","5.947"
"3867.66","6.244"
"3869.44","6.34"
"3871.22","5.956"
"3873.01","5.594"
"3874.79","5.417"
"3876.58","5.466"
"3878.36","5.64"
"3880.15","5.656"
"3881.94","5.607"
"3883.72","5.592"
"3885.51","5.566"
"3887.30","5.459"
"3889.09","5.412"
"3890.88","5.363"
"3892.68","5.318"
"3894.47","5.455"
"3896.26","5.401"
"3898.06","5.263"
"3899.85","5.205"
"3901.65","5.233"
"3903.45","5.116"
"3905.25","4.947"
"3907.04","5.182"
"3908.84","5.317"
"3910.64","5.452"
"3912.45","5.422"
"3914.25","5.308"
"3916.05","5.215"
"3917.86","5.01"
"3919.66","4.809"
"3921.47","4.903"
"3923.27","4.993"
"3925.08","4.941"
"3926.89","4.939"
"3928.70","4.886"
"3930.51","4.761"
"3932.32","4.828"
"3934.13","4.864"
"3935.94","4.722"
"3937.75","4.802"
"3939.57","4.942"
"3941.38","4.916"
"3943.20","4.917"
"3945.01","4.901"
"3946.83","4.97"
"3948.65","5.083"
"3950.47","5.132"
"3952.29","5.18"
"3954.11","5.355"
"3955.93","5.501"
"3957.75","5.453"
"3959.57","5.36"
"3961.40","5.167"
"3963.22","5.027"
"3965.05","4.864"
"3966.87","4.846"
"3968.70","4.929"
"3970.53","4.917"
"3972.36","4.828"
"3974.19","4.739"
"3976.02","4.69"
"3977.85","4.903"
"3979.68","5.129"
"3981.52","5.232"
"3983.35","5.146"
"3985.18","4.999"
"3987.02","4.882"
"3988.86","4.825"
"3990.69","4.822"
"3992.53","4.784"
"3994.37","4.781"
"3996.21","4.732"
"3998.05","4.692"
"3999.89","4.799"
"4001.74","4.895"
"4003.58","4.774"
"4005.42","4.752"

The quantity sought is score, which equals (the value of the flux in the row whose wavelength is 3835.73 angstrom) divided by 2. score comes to 2.53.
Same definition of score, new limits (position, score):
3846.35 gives 2.74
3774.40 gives 2.93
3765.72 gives 2.89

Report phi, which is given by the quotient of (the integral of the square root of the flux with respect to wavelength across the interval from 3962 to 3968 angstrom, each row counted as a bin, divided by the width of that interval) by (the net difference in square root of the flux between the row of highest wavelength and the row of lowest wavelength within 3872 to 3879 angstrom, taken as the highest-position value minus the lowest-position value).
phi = 229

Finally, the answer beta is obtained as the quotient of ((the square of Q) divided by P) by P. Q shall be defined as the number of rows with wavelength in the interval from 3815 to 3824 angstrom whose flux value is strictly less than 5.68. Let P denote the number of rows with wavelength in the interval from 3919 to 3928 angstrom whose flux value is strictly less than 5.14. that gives 1.0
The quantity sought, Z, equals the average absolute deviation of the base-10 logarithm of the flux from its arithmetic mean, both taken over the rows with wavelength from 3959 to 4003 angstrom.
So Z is 0.012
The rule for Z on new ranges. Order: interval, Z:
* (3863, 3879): 0.020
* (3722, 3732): 0.030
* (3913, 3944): 0.009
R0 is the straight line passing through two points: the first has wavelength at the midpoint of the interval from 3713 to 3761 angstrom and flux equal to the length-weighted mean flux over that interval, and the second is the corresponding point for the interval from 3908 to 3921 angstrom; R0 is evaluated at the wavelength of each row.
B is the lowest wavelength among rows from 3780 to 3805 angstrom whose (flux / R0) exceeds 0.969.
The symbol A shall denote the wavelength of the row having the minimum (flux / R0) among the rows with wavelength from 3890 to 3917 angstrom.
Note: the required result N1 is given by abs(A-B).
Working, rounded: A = 3905.25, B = 3784.85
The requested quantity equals 120.4 angstrom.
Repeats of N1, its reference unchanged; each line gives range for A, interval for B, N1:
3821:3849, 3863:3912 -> 26.6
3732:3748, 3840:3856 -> 101.4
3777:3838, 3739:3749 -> 59.0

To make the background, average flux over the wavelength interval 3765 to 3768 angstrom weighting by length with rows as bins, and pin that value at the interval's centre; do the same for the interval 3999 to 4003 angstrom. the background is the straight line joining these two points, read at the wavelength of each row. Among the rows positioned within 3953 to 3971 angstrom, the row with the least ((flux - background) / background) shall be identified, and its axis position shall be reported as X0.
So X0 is 3966.87 angstrom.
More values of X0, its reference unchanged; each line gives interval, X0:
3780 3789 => 3781.36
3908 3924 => 3919.66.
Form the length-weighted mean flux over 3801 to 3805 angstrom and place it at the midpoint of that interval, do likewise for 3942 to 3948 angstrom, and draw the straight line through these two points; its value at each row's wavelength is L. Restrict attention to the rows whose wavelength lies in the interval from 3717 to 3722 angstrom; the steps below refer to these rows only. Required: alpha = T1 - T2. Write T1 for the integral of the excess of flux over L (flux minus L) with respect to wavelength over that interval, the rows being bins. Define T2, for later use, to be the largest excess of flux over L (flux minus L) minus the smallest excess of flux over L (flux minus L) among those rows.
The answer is 2.8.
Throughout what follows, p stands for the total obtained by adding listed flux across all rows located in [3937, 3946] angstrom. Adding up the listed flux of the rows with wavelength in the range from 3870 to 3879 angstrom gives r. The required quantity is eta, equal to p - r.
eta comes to -3.6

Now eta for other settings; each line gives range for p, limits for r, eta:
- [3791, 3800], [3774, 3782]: -2.2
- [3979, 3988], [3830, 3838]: -0.4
